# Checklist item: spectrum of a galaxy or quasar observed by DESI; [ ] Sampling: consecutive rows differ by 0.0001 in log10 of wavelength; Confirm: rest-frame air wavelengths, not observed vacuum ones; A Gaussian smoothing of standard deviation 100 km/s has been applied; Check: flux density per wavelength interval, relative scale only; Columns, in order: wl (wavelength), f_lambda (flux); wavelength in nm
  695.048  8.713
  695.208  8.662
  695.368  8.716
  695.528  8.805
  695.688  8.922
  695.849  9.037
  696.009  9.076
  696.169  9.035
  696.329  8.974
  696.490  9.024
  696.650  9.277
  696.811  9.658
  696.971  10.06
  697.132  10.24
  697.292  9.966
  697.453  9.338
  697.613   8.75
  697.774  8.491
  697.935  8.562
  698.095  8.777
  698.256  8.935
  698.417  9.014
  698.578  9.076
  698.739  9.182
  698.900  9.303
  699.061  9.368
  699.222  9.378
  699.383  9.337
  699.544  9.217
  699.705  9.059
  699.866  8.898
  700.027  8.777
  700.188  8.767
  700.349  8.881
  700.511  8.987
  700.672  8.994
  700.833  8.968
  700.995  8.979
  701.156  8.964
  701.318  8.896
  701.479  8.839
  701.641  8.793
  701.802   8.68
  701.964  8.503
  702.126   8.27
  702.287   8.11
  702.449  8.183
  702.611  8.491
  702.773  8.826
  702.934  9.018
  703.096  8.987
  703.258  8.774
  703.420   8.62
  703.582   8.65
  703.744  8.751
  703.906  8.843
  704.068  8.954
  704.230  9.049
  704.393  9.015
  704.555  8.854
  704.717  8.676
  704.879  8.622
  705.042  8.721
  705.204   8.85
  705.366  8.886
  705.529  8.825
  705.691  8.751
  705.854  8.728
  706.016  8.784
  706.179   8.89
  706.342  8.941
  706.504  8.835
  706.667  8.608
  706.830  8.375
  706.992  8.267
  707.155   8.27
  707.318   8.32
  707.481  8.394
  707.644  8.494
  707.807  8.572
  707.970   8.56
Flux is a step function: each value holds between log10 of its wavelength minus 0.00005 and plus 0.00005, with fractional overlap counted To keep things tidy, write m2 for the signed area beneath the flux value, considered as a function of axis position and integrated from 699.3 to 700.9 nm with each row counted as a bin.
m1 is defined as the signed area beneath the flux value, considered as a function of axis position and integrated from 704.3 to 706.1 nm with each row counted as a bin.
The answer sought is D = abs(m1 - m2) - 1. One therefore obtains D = 0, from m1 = 16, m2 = 14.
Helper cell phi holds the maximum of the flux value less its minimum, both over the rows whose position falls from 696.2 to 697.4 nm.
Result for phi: 1.3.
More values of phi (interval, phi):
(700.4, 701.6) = 0.2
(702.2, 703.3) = 0.9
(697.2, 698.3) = 1.5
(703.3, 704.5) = 0.4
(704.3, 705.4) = 0.4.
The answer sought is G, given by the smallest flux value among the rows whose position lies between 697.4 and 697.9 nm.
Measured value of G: 8.491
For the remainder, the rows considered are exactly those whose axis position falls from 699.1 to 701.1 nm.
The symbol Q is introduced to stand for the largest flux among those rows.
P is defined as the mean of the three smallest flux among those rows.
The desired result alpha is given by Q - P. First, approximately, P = 8.81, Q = 9.378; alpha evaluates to 0.6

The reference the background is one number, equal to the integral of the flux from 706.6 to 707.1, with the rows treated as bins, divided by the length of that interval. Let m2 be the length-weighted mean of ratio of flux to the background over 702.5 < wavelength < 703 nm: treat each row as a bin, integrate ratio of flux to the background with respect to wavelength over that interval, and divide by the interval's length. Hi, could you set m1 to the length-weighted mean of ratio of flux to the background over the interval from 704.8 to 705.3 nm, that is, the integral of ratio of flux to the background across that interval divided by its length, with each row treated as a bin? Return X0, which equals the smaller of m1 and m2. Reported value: 1.04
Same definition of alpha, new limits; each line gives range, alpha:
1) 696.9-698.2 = 1.6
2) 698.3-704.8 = 1.2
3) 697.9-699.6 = 0.6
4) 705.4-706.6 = 0.2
